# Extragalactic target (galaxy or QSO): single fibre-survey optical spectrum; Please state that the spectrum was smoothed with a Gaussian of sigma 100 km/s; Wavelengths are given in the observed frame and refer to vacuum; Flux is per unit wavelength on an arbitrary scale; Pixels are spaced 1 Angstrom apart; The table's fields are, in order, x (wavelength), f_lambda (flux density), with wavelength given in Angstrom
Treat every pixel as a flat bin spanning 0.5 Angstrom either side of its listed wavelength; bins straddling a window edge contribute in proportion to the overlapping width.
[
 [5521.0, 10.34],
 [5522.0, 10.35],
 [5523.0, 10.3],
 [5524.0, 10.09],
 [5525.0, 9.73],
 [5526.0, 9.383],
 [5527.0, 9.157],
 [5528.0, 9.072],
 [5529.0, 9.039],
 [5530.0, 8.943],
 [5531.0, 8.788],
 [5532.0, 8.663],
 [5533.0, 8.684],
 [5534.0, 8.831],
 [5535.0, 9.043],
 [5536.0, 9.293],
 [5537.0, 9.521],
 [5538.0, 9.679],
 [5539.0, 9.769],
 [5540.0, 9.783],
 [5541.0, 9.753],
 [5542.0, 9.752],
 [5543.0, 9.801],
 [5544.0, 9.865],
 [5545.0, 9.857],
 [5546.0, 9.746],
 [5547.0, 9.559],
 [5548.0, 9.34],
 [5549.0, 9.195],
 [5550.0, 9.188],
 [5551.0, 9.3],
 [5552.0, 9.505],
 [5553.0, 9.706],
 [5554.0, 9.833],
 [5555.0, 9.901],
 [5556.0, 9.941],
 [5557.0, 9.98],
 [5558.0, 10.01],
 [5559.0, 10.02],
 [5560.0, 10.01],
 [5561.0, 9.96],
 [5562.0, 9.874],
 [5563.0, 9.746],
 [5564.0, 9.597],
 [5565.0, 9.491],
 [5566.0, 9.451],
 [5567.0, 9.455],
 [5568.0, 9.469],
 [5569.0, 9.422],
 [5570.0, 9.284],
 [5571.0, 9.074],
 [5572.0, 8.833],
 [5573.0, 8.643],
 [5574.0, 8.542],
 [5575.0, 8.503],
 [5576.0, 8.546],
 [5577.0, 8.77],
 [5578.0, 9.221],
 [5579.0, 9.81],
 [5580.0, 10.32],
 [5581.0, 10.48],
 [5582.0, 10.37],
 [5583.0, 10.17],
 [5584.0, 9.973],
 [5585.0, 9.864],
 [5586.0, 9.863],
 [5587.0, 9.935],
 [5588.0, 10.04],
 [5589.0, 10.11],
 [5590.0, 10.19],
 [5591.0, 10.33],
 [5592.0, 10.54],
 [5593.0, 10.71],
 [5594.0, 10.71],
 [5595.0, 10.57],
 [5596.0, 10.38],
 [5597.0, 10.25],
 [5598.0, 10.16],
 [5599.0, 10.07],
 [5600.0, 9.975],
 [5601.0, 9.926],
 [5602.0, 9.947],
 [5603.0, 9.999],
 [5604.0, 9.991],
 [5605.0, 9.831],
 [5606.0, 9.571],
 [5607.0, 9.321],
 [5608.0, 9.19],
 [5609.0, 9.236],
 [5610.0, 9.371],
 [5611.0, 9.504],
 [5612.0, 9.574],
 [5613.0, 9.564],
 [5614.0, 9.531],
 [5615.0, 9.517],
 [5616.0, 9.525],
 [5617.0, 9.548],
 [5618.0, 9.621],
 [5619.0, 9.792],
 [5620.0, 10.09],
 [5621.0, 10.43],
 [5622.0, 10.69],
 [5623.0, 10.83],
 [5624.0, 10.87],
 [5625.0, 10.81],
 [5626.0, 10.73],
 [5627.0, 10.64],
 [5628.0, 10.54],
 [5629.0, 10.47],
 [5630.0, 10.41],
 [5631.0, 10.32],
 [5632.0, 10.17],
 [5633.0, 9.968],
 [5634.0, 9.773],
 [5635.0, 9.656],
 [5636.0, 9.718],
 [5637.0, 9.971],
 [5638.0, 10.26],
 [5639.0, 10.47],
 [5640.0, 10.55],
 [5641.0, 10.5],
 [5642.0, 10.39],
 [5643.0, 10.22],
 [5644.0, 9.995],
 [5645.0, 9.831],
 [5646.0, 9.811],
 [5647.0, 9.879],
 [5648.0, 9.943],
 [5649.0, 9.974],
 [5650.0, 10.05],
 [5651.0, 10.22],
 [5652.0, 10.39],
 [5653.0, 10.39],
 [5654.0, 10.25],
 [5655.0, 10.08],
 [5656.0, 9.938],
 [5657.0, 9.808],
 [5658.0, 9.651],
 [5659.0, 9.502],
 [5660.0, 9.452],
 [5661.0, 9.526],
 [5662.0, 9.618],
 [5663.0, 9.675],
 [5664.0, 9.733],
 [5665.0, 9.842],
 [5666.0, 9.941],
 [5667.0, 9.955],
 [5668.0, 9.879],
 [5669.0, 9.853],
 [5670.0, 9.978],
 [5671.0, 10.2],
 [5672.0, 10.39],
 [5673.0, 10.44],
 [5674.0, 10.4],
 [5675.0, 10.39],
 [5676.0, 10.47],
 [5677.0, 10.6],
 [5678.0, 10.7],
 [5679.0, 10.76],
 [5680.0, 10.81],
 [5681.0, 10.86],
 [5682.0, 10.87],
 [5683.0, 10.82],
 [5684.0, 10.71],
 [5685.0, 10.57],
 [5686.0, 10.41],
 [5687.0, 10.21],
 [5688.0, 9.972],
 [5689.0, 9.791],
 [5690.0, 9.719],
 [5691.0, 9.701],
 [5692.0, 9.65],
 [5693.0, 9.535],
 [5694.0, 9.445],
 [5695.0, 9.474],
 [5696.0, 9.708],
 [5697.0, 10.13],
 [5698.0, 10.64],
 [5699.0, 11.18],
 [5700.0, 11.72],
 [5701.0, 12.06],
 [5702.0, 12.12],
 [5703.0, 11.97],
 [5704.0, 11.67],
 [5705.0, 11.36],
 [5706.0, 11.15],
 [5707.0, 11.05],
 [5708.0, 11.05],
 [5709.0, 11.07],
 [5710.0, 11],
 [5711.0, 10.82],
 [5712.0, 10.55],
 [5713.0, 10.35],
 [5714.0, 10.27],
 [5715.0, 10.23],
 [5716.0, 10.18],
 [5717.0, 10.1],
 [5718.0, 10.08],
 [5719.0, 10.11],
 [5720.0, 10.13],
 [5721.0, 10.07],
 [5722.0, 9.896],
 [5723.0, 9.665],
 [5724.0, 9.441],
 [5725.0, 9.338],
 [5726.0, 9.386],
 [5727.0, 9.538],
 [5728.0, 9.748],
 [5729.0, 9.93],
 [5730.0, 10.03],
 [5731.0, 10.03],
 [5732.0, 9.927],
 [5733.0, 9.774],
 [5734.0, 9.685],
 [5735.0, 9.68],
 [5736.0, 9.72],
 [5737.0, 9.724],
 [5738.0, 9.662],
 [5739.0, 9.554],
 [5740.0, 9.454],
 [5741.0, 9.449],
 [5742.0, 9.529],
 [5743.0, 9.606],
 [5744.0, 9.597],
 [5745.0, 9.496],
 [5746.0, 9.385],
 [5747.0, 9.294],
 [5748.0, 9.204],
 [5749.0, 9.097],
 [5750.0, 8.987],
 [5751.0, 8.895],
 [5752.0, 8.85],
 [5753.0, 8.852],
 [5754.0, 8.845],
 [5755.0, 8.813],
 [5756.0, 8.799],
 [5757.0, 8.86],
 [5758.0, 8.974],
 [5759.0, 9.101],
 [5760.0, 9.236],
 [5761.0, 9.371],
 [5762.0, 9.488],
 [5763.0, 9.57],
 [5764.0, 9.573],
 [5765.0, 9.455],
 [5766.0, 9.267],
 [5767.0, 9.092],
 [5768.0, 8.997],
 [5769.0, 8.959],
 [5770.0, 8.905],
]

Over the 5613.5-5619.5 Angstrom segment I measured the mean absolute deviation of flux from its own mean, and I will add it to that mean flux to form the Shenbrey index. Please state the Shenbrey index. 9.7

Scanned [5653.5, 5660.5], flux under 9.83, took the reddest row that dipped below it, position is 5660.0 Angstrom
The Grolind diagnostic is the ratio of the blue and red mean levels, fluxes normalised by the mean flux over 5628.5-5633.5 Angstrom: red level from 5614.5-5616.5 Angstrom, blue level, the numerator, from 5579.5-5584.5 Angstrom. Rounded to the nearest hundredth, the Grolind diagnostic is 1.08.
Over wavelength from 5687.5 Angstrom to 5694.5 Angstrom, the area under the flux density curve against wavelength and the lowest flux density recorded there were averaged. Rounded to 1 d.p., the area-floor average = 38.6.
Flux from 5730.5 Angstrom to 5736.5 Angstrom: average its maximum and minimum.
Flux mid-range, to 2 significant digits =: 9.9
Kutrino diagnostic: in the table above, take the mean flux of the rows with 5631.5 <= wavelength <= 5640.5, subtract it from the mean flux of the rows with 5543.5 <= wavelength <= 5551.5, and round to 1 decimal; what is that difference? -0.6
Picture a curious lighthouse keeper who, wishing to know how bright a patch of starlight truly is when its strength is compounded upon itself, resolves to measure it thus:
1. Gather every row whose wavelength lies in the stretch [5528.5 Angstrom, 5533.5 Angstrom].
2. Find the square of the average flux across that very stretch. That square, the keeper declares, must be 78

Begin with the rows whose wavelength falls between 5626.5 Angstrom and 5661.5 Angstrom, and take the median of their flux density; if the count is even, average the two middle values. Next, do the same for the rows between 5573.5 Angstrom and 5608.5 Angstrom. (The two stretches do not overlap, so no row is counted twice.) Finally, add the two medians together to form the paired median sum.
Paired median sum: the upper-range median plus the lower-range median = 20.0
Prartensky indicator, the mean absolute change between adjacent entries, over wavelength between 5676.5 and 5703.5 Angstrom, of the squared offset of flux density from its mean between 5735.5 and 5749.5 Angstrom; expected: 0.397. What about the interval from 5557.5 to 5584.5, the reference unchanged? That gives 0.147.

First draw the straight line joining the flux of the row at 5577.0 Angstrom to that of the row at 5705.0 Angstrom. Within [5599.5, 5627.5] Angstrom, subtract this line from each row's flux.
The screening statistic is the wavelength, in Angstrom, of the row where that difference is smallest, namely 5608.0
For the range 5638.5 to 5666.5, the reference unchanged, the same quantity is 5660.0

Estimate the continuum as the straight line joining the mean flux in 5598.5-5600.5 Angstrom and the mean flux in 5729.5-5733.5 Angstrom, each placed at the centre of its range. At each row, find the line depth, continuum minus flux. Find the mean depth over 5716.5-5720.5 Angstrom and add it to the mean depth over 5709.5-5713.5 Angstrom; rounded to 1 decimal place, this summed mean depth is -0.9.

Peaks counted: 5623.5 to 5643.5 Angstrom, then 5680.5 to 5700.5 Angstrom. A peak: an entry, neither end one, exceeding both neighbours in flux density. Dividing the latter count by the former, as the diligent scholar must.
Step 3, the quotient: 1.0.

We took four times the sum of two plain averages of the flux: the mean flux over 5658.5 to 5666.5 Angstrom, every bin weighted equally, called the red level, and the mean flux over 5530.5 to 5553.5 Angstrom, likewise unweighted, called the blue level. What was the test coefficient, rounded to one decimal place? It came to 76.3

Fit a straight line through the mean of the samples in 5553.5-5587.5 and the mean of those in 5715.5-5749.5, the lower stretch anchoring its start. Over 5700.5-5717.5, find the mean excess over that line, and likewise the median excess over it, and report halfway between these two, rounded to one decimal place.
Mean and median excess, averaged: 1.3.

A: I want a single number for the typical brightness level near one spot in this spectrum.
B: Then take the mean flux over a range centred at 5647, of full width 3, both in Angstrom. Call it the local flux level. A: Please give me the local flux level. 9.88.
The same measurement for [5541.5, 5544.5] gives 9.81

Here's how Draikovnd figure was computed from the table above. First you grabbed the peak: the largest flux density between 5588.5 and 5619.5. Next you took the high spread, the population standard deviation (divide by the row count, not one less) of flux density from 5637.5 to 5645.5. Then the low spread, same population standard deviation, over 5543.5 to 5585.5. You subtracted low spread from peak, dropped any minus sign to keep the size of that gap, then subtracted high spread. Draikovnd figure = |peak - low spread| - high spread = 10.0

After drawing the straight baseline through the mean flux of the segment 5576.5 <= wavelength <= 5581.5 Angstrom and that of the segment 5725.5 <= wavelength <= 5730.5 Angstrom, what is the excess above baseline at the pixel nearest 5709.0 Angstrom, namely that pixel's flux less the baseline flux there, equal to 1.3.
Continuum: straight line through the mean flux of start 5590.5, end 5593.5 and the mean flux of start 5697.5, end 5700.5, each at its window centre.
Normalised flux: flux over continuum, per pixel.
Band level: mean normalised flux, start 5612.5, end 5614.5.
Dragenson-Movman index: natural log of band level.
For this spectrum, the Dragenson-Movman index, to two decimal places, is -0.11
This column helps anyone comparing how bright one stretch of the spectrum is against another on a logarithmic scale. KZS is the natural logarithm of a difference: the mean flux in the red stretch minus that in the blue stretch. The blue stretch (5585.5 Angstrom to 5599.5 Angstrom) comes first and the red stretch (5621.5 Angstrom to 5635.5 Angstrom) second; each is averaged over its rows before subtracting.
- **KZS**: -1.9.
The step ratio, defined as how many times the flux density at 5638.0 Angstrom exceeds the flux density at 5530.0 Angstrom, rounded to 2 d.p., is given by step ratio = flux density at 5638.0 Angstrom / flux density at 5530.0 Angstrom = 1.15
